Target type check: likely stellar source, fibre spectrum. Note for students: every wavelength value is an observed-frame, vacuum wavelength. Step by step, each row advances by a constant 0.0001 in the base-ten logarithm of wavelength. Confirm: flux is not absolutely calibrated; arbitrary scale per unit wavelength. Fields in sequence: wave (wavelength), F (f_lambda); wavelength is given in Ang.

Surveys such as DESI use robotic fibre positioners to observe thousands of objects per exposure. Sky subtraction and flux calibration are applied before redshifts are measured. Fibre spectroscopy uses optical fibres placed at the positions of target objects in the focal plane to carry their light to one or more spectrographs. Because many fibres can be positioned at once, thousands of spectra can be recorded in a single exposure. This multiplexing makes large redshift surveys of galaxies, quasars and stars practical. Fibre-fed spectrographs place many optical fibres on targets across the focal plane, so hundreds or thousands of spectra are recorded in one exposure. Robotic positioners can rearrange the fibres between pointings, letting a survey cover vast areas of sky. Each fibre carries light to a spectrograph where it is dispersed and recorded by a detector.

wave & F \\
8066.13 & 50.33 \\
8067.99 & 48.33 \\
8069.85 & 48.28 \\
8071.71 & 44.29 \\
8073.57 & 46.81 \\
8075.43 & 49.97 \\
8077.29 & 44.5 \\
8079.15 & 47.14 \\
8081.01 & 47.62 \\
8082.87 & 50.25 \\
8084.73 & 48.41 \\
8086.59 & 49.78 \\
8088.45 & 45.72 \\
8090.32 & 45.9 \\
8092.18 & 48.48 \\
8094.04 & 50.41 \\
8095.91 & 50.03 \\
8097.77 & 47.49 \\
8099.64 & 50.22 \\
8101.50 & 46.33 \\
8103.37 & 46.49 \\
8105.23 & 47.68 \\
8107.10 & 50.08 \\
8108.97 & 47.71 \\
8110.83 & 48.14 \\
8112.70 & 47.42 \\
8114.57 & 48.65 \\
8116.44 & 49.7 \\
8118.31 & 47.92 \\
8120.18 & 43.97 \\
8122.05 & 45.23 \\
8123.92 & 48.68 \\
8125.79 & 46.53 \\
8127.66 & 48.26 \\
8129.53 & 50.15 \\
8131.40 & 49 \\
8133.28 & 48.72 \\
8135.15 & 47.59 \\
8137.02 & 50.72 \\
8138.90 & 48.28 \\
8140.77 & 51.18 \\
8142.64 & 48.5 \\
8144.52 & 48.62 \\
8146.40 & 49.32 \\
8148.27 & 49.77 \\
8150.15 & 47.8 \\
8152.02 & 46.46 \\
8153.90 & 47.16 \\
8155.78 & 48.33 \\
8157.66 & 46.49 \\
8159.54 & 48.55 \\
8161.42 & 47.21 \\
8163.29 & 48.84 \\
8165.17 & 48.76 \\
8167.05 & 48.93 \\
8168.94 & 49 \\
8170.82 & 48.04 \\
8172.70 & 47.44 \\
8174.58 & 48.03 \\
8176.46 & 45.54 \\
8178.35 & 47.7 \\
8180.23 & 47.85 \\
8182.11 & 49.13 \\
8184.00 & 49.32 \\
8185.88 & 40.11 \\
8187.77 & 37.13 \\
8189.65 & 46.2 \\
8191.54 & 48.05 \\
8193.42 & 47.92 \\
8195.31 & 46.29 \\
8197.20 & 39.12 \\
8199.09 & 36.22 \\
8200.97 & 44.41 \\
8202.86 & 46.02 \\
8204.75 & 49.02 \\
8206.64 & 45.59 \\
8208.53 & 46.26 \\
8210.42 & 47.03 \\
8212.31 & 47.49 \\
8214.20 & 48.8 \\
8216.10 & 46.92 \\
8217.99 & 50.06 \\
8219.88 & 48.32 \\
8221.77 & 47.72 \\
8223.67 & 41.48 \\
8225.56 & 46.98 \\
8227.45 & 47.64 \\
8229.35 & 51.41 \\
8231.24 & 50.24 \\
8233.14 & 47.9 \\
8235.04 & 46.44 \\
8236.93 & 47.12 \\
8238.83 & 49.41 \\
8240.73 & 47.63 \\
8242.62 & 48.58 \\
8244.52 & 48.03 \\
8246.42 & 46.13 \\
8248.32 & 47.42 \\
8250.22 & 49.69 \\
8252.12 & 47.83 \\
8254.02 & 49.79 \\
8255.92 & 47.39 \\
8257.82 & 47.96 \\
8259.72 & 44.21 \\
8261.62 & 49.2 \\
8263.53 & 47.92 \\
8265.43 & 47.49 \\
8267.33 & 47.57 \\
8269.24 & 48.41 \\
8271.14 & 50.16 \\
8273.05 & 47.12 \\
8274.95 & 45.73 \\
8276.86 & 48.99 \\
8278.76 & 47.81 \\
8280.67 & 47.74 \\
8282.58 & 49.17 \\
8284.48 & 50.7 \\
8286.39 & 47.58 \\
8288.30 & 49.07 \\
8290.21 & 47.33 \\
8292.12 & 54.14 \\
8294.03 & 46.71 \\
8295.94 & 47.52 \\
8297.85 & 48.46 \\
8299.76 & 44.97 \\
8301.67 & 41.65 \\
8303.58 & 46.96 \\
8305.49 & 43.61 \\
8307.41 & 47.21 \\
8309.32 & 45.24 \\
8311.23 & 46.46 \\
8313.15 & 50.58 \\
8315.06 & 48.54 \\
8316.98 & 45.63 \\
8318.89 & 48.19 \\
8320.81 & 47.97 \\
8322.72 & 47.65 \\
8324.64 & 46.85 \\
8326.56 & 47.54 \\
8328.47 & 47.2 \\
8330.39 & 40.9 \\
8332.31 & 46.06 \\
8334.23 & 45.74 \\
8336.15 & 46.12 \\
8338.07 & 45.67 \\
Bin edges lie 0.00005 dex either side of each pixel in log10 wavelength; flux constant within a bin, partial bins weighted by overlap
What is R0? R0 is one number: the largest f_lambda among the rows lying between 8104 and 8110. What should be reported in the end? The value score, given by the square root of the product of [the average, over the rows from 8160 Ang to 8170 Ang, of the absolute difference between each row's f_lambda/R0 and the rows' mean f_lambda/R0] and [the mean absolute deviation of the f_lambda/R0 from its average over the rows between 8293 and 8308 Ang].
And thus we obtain 0.020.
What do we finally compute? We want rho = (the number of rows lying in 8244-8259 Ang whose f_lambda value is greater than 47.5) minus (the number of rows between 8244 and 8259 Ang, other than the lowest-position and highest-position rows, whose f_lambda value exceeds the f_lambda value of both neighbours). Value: 3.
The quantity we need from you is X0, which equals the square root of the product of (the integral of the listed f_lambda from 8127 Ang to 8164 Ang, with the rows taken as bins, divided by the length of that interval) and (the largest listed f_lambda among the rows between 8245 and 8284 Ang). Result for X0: 49.4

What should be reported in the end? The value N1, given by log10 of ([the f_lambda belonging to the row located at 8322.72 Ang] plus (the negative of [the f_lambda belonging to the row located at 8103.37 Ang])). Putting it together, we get 0.1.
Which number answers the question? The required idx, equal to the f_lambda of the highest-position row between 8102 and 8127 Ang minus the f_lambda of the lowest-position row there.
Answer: 0.0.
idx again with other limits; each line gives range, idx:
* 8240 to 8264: 0.3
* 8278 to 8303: -6.2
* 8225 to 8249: 0.4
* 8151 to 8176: 1.6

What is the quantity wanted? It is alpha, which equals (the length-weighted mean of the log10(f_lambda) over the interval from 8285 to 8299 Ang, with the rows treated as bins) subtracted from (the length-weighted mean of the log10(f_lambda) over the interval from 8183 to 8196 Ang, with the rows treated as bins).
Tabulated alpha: -0.035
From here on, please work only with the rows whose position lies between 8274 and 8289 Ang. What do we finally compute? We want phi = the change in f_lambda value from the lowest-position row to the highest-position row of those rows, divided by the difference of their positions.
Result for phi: 0.3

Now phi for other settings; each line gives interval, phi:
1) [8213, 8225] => -0.8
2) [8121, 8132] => 0.4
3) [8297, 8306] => -0.6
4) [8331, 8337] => 0.0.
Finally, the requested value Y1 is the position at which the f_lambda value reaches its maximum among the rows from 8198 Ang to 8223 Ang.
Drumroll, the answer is 8217.99 Ang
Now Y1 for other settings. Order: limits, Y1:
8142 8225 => 8217.99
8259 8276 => 8271.14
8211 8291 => 8229.35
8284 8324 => 8292.12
